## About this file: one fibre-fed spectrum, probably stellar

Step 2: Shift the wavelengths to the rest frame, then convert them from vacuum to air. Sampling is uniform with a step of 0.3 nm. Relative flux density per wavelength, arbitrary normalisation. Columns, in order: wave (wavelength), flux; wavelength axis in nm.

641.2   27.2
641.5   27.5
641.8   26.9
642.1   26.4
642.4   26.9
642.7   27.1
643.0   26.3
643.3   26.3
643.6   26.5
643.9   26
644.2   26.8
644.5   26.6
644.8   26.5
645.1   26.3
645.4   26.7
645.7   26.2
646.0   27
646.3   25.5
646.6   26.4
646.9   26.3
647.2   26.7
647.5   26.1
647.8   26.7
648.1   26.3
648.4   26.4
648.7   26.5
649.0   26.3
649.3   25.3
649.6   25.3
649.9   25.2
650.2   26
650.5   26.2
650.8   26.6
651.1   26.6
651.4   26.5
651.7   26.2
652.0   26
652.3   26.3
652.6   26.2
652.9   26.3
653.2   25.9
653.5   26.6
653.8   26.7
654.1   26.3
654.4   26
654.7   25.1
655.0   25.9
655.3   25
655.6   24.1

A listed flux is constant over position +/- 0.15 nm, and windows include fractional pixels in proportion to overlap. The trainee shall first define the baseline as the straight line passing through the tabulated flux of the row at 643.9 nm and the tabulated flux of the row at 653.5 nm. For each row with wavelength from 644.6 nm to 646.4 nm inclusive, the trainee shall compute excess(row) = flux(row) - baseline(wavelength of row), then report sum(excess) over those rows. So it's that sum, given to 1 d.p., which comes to 1.6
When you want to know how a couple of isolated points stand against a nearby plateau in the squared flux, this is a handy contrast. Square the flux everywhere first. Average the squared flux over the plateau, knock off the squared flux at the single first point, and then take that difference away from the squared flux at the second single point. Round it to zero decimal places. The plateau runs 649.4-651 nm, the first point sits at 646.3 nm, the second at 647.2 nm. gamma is 694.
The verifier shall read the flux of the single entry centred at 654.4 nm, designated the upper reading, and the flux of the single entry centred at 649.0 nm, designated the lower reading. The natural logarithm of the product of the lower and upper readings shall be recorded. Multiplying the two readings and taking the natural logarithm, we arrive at 6.53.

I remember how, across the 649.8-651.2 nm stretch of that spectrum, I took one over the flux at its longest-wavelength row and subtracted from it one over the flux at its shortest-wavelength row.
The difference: -0.0021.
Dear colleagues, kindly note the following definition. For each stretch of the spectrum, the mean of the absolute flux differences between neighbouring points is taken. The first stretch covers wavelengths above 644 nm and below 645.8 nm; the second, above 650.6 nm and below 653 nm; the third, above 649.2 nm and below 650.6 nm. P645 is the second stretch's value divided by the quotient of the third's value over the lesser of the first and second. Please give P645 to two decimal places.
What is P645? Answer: 0.09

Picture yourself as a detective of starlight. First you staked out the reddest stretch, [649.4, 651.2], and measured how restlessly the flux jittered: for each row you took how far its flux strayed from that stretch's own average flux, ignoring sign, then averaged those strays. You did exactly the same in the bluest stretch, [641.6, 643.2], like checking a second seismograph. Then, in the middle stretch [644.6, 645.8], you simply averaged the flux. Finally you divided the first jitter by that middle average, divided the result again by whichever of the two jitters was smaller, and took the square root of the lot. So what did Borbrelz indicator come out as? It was 0.250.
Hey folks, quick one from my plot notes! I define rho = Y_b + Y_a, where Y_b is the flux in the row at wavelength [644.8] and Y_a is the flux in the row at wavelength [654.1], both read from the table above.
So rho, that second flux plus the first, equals 52.8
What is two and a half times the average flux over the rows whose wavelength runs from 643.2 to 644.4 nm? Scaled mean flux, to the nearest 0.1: 66.0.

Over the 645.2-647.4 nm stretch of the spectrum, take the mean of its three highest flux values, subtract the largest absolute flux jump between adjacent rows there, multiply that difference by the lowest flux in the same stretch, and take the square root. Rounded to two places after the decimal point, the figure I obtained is 25.40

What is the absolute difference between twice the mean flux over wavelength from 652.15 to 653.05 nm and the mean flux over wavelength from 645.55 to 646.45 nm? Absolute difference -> 26.3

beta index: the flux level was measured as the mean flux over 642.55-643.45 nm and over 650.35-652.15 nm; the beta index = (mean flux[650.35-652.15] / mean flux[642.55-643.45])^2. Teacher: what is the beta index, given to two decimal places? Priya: 0.98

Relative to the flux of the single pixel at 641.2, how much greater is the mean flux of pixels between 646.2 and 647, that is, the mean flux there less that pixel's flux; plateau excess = -1.1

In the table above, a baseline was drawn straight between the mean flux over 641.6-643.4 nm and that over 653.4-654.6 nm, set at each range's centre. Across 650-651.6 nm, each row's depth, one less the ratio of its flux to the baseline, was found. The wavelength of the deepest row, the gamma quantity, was 650.2 nm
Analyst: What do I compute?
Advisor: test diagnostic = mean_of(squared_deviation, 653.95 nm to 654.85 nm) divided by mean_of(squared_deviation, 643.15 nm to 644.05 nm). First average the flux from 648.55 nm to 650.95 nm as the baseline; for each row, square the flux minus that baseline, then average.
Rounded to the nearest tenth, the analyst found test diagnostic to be 1.7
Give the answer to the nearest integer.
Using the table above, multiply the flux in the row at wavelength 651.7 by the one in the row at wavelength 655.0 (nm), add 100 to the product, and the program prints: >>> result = 779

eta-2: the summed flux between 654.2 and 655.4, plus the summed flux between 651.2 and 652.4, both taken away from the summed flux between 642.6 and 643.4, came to -127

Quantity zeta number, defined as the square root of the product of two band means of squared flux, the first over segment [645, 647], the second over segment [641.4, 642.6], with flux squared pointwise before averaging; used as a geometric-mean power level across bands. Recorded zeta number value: 709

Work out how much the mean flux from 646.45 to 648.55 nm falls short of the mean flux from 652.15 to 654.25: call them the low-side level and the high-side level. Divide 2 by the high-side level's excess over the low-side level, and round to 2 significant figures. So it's -23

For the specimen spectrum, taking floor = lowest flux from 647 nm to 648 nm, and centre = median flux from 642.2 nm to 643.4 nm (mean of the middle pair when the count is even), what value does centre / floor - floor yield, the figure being -25.1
